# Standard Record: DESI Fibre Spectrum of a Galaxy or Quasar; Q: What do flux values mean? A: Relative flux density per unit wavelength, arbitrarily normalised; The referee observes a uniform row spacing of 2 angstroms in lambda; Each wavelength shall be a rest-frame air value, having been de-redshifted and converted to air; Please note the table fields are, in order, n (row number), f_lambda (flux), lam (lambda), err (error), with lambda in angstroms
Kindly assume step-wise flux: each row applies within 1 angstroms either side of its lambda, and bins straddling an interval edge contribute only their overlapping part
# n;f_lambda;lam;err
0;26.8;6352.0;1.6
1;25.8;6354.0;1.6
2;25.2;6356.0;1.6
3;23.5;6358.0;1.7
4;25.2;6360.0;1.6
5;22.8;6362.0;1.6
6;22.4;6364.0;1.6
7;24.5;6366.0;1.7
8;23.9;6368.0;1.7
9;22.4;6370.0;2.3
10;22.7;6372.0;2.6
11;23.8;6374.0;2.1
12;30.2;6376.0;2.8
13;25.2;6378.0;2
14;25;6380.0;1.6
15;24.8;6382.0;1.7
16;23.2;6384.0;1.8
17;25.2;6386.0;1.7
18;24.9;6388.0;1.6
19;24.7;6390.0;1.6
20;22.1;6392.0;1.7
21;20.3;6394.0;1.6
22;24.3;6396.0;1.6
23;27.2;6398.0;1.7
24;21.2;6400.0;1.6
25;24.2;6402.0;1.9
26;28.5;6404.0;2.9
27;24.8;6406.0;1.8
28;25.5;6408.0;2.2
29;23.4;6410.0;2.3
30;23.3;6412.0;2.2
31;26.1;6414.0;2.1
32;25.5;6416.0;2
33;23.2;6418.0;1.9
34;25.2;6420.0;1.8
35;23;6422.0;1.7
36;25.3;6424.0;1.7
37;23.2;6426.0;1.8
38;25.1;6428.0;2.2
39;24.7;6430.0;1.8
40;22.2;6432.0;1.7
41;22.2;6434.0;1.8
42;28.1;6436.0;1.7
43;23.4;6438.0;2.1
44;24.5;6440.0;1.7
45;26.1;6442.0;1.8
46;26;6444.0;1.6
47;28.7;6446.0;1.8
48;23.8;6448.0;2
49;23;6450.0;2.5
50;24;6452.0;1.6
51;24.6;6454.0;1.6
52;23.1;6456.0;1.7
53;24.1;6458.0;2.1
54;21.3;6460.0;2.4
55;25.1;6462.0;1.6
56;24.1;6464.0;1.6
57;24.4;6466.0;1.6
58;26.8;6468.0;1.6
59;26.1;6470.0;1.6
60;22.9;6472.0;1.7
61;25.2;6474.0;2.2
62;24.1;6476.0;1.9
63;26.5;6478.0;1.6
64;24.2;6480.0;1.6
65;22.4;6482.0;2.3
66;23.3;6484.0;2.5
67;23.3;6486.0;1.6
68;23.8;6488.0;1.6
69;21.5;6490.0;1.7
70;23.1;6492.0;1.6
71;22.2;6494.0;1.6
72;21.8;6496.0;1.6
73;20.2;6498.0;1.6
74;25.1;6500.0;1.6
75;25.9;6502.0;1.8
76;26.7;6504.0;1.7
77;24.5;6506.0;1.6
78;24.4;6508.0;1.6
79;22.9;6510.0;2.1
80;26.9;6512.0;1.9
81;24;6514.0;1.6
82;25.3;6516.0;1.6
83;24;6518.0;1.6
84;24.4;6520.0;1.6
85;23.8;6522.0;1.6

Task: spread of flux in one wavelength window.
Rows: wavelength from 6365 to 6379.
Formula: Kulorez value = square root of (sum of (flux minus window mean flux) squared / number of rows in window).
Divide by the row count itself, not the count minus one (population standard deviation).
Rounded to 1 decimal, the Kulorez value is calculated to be 2.4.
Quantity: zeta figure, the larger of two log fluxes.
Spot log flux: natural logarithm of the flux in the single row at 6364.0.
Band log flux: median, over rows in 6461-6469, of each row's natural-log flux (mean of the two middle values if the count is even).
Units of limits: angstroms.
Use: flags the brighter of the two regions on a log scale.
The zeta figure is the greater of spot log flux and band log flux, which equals 3.21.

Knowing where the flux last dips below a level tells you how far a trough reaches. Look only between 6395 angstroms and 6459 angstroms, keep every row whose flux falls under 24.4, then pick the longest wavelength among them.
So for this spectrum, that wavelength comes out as 6458.0 angstroms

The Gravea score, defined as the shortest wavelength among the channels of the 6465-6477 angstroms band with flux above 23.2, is 6466.0 angstroms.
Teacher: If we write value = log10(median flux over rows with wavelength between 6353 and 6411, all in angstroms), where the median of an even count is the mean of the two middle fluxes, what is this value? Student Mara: 1.389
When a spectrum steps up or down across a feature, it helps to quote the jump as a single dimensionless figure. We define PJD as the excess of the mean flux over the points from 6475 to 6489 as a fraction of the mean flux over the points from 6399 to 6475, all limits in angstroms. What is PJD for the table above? -0.024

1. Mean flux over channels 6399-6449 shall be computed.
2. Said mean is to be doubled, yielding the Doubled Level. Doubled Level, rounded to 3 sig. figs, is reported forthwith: 49.4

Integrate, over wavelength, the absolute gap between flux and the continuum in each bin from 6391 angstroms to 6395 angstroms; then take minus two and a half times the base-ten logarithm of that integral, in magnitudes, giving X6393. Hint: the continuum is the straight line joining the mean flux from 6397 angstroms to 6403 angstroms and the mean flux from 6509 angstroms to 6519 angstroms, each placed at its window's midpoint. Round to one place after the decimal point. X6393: -2.7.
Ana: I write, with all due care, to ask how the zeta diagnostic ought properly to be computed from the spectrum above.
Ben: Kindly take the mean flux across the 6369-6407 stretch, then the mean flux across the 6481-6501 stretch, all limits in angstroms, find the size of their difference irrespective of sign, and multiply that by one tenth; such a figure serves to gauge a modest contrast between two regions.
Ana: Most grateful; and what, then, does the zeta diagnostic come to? 0.18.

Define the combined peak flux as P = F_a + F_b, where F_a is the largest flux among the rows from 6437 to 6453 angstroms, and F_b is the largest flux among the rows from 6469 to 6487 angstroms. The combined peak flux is 55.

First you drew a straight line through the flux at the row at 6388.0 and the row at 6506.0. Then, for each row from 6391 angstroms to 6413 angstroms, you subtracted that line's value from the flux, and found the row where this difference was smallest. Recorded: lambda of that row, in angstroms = 6394.0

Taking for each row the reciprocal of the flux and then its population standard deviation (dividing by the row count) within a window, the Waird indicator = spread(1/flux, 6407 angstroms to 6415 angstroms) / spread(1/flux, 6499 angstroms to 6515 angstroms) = 0.99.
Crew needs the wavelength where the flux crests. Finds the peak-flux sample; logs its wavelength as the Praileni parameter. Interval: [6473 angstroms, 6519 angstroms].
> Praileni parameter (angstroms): 6512.0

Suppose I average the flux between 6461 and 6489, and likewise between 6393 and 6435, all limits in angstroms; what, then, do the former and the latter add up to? 48.7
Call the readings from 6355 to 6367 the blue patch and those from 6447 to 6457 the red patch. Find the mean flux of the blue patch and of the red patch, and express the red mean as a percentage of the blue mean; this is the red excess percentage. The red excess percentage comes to 99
